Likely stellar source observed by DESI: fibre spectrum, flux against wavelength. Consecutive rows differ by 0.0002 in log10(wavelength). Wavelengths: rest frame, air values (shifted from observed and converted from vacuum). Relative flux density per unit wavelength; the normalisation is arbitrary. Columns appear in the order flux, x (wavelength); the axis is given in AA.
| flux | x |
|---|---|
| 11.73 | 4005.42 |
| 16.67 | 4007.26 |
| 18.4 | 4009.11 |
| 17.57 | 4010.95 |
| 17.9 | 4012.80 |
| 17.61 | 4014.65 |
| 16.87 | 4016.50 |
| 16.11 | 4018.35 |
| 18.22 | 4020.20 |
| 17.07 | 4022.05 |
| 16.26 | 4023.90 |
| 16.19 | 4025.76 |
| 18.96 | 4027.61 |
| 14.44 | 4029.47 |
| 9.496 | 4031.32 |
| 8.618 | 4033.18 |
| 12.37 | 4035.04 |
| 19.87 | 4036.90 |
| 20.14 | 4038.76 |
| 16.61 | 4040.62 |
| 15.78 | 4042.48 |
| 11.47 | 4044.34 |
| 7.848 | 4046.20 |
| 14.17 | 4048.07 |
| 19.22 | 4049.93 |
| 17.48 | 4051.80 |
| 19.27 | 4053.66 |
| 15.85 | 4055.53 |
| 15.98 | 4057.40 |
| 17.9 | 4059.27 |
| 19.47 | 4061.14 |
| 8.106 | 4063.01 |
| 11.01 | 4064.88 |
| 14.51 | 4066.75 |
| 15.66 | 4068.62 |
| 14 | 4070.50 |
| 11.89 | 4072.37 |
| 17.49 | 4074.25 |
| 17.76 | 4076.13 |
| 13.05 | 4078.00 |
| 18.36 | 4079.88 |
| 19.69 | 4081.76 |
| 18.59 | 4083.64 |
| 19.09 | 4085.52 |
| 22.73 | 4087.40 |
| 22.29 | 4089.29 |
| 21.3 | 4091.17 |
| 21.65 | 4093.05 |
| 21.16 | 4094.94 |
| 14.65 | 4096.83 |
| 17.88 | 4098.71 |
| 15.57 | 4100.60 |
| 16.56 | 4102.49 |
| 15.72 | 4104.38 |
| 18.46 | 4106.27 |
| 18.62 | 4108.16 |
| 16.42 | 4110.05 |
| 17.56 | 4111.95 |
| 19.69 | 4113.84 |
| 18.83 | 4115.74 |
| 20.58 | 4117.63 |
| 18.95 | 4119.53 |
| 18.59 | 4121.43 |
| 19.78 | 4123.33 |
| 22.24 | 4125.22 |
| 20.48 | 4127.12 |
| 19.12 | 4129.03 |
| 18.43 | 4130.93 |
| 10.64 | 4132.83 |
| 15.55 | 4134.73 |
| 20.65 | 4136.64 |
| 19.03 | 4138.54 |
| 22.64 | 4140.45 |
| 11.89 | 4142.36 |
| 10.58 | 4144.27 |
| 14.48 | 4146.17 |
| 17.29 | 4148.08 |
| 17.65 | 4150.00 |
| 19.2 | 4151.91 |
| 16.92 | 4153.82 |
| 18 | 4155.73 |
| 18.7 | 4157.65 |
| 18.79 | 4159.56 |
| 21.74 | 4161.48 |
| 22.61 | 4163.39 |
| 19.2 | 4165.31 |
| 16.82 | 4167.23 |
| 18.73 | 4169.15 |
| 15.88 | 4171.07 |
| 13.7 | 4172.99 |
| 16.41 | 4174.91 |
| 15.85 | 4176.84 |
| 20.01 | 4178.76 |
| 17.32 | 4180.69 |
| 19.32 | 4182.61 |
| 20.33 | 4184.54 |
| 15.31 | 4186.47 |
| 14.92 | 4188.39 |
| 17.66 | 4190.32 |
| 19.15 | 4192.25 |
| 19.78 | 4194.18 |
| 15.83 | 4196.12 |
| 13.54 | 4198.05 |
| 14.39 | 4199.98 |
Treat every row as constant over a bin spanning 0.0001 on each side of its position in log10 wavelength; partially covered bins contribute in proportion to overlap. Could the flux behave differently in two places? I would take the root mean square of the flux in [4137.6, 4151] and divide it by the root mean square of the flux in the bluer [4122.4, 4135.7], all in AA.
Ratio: 0.91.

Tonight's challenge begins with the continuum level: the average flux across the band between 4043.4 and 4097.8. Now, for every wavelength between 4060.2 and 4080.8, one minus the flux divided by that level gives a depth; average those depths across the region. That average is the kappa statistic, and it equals 0.12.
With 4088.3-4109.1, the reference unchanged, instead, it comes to -0.12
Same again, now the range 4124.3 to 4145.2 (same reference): -0.05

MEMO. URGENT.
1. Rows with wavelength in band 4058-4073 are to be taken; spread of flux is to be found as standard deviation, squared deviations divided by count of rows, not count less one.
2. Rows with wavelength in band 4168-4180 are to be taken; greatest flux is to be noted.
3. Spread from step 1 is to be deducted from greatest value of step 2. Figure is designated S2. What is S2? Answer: 16.5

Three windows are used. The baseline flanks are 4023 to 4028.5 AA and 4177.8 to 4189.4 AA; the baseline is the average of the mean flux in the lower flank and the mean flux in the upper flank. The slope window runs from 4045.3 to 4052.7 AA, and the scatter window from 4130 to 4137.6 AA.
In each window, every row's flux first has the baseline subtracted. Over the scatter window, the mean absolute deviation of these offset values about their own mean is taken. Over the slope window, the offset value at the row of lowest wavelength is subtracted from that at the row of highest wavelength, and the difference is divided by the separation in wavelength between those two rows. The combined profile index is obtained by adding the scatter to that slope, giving 5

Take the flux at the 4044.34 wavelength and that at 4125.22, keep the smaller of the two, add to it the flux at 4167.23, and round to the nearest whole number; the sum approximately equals 28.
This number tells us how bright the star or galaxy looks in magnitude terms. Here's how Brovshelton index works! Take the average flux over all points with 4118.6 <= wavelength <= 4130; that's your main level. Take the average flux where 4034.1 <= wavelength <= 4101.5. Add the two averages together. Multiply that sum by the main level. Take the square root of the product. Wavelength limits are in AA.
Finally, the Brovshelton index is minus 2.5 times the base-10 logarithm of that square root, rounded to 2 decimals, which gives -3.58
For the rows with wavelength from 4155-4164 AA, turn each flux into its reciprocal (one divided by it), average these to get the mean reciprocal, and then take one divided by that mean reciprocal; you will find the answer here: 20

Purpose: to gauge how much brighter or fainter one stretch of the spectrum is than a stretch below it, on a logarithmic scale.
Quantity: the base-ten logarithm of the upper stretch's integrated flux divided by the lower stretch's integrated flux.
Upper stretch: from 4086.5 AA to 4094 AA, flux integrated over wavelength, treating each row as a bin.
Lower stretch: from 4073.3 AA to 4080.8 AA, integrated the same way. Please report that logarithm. 0.12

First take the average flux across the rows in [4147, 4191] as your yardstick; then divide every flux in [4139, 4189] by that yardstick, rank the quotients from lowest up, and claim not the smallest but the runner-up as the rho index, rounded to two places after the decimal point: 0.66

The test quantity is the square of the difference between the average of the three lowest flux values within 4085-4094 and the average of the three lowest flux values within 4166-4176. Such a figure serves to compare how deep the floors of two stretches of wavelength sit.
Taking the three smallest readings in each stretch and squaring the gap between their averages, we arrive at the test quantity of 29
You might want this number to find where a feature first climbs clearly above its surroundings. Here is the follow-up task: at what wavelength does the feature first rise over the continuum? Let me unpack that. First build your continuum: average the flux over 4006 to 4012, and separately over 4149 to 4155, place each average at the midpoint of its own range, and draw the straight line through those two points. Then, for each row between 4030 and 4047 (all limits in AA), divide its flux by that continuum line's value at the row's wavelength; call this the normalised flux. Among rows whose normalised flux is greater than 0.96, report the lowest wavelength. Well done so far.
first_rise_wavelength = 4036.90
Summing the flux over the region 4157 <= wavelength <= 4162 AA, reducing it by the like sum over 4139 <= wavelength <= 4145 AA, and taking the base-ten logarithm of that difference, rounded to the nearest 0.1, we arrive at 1.1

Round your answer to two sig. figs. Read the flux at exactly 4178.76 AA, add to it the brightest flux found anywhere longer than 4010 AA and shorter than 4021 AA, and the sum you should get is 38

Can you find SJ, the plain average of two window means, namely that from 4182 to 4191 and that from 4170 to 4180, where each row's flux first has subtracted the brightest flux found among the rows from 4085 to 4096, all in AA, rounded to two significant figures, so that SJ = -5.8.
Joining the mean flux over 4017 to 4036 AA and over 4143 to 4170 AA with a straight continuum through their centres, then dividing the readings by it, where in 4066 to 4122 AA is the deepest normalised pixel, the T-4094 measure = 4072.37 AA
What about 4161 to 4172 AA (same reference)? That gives 4171.07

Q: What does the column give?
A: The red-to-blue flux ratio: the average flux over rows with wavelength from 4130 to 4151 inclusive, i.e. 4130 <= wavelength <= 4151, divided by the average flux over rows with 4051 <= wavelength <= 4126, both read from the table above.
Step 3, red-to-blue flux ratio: 0.92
